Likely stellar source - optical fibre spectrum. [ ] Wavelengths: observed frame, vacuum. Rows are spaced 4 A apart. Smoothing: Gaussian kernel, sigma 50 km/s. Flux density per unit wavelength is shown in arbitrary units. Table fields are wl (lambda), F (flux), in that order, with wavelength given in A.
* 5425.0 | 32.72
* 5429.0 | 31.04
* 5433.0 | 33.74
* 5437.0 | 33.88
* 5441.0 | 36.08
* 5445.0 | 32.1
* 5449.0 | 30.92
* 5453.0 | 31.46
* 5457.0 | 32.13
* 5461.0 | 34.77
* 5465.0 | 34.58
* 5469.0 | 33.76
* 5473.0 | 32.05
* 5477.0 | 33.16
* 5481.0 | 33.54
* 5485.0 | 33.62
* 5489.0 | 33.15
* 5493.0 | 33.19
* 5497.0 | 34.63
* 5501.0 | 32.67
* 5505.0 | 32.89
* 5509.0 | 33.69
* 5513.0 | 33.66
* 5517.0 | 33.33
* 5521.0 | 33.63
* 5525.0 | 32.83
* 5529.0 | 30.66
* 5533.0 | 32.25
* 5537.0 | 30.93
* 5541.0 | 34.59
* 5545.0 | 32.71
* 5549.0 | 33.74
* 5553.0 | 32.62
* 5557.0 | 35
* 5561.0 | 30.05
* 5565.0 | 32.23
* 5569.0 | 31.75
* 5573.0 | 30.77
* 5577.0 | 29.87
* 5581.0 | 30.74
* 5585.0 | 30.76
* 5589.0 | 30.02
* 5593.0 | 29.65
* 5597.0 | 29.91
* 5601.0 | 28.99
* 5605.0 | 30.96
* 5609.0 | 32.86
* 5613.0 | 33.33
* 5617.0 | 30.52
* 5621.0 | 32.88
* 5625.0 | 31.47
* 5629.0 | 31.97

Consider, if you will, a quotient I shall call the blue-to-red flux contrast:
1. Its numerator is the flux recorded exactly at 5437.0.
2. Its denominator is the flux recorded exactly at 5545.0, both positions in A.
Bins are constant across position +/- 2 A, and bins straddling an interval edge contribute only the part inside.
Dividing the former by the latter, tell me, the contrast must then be 1.04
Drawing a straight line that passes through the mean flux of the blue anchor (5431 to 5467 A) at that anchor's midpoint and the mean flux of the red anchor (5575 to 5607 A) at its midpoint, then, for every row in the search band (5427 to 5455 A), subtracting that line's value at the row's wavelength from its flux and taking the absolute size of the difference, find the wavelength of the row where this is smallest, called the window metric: 5433.0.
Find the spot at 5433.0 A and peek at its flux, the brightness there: 33.74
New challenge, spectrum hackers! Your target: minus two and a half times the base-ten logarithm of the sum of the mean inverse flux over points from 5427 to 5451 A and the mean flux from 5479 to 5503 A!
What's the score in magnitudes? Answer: -3.81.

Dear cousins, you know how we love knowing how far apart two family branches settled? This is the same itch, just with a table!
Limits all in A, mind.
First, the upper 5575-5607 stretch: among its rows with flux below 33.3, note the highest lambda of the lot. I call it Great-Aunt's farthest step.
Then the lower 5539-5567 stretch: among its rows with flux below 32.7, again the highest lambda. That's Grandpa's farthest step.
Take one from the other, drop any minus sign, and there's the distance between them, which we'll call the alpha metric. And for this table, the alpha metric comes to 40 A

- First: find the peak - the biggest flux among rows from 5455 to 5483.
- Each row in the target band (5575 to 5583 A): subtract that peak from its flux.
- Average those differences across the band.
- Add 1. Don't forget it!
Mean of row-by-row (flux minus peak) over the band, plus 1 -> -3.5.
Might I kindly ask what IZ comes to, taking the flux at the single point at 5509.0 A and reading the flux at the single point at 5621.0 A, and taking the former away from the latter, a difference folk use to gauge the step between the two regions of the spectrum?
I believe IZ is -0.8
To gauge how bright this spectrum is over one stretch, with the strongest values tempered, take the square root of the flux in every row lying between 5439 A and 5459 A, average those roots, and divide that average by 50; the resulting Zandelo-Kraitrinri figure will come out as 0.114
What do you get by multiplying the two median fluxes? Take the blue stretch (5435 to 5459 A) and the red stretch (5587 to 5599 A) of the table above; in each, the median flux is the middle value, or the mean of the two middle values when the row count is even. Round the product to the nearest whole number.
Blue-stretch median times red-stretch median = 961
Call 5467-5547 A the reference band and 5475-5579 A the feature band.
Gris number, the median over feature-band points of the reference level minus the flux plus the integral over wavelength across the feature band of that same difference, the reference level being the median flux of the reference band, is 46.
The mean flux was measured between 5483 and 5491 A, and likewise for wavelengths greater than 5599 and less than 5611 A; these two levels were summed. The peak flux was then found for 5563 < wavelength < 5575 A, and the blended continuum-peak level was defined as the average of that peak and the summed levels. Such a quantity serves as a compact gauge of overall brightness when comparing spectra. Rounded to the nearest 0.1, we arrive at 48.3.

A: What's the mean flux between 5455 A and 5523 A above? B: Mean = 33.4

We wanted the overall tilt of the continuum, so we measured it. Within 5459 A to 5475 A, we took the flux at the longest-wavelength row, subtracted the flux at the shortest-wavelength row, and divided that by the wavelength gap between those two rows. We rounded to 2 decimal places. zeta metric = -0.23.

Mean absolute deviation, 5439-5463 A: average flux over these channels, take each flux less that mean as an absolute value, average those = 1.7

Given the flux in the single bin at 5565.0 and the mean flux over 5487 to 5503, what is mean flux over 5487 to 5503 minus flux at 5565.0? 1.2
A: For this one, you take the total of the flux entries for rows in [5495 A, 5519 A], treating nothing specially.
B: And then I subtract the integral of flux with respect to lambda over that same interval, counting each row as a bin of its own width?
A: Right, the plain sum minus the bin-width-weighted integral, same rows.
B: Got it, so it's -603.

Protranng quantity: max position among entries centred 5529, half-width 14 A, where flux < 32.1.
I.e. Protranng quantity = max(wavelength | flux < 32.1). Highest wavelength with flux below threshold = 5537.0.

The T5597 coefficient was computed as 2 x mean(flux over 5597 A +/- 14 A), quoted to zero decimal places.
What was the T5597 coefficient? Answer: 61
